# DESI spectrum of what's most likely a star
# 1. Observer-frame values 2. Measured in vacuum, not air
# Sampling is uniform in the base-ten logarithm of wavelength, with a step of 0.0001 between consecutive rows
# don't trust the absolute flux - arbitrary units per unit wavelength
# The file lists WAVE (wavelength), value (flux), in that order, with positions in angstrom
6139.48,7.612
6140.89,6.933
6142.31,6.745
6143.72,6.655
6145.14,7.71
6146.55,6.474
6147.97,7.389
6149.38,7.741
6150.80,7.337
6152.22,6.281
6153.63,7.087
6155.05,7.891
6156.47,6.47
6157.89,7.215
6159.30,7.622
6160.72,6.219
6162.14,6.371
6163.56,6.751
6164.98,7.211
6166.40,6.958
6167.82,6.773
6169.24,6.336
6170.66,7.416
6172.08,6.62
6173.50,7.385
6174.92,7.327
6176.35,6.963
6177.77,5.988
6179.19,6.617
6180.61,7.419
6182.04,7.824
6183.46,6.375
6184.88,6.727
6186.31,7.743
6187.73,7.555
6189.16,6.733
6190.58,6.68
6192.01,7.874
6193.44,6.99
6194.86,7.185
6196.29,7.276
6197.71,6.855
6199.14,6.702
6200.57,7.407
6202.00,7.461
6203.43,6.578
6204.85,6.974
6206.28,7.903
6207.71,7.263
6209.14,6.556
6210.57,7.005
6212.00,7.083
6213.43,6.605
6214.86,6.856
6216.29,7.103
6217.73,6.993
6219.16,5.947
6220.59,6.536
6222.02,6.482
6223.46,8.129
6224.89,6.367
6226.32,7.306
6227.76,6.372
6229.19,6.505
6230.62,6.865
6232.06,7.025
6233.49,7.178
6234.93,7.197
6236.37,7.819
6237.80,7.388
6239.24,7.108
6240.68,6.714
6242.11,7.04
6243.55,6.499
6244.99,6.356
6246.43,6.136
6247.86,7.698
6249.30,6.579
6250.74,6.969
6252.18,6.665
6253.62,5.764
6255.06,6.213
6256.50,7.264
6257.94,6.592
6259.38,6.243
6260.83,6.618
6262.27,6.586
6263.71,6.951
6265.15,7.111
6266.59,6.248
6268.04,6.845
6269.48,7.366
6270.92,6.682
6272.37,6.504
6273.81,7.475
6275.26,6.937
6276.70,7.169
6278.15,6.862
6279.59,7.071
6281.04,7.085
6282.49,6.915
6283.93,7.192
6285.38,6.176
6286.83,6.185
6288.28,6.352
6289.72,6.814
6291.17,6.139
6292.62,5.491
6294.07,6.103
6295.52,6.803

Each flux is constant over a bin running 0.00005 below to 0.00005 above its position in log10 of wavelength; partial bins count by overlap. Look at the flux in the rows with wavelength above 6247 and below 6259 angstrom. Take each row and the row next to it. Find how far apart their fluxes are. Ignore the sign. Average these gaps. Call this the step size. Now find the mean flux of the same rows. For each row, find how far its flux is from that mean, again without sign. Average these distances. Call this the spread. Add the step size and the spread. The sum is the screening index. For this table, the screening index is 1.142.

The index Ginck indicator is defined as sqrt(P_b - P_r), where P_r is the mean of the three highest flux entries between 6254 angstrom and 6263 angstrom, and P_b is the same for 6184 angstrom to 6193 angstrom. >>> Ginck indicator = 0.9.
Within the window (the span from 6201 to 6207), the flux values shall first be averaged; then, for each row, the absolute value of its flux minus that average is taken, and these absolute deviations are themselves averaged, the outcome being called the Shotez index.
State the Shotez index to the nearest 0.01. 0.45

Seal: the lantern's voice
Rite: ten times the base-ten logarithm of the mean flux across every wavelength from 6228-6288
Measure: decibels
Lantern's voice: 8.34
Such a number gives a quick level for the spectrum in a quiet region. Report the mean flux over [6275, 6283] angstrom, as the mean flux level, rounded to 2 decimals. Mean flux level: 7.01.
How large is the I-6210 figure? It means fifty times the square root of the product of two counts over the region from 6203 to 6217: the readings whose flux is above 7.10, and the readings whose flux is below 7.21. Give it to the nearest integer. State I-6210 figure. 245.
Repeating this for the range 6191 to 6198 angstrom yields 150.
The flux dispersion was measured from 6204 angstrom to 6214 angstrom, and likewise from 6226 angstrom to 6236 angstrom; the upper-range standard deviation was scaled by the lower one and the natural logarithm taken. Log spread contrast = -0.23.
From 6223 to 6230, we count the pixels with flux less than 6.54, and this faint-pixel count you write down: 3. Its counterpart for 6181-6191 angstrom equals 1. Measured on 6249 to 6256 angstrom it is 2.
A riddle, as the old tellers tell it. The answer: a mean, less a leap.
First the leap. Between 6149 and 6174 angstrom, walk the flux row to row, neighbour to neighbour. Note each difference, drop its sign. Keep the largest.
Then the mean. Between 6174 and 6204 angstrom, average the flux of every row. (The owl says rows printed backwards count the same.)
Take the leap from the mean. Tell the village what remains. 5.64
